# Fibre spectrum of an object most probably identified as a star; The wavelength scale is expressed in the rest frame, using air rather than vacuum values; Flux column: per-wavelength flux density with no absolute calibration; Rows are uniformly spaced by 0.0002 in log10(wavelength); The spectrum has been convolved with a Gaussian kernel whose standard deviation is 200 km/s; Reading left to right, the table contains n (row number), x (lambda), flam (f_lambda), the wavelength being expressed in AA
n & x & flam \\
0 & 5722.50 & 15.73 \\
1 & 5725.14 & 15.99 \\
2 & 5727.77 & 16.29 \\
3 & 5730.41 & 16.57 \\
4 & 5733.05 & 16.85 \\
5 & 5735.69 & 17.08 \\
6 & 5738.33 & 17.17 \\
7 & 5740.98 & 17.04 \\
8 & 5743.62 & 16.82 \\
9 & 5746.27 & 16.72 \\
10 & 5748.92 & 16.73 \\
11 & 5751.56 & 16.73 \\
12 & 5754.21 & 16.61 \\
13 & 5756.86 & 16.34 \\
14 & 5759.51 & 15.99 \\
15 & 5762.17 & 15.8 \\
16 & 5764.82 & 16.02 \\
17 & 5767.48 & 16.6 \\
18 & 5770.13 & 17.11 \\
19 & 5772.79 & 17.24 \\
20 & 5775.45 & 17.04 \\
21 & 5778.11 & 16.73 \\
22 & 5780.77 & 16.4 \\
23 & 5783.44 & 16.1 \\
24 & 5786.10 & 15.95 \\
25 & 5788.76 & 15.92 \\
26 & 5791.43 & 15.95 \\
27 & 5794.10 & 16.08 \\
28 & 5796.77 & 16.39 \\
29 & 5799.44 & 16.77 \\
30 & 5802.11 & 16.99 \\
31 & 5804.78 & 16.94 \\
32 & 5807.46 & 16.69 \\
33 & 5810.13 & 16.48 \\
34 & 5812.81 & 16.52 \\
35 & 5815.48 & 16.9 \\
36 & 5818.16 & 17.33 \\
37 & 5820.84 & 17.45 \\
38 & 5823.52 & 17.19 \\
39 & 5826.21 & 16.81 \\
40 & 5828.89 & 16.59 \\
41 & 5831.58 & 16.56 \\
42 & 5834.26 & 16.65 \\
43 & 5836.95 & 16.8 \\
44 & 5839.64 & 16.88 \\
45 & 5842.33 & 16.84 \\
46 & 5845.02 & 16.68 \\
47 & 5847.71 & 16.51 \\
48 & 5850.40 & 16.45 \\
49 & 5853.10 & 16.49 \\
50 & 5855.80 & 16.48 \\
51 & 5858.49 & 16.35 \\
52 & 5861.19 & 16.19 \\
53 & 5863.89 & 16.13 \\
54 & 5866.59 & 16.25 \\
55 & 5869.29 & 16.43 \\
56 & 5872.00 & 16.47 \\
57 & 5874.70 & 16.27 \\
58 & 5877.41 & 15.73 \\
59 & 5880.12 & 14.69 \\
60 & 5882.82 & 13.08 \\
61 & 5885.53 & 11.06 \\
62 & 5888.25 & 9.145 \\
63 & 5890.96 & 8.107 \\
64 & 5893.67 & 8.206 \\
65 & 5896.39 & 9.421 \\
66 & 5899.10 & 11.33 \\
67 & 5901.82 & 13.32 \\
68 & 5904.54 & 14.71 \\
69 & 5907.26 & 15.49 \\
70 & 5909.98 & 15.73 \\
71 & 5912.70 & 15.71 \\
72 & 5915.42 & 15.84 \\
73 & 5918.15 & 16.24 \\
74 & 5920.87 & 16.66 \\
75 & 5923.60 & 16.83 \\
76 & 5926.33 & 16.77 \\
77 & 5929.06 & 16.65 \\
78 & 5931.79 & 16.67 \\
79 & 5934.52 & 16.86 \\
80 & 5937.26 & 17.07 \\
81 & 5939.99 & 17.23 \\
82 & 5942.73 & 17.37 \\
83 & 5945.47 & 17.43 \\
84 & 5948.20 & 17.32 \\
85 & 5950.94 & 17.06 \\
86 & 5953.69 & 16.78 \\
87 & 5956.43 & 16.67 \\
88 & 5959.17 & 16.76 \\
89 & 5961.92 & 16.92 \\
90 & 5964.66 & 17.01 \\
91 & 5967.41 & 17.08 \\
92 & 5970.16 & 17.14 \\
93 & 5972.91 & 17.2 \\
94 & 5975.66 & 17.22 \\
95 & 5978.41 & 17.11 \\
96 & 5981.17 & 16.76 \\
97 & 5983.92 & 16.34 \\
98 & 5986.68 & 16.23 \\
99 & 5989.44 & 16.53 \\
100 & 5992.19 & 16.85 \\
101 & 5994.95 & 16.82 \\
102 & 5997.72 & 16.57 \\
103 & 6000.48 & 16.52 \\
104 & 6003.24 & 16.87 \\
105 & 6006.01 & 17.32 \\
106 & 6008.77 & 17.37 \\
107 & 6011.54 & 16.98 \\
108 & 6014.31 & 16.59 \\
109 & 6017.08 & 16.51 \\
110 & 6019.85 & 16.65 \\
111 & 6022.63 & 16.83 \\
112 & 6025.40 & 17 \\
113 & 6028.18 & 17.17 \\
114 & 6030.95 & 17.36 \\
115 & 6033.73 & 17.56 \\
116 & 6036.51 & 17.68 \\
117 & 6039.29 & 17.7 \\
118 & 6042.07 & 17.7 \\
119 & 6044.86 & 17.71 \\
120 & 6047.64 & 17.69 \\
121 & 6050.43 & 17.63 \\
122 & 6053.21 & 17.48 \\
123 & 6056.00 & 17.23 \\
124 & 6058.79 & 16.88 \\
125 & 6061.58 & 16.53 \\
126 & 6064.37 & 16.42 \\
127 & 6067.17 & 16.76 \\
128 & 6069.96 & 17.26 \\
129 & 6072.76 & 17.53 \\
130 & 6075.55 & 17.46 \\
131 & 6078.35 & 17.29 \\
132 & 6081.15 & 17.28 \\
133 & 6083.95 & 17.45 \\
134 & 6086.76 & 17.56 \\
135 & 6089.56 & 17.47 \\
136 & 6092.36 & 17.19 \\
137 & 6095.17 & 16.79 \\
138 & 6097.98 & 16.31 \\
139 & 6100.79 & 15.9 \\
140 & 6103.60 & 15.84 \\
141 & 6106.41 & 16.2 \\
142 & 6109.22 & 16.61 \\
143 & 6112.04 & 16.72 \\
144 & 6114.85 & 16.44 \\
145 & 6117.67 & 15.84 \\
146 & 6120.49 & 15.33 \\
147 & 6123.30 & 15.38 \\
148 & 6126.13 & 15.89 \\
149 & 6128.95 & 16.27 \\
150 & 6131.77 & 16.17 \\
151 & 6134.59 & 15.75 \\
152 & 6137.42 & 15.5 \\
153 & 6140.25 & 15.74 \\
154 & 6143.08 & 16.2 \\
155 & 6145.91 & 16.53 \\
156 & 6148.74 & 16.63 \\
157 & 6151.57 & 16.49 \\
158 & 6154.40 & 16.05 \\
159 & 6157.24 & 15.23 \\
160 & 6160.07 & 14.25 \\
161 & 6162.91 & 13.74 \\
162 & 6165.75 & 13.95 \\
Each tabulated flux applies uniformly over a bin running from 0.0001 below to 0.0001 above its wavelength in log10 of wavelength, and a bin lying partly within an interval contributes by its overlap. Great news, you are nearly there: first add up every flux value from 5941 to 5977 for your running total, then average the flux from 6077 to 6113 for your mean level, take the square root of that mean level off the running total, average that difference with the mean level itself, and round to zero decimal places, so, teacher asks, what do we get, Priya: 117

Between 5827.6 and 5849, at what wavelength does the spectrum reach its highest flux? 5839.64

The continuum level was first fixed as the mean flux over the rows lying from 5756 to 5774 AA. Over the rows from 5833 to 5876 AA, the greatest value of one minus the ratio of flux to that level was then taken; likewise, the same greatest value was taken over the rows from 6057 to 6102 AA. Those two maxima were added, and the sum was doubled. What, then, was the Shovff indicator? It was 0.10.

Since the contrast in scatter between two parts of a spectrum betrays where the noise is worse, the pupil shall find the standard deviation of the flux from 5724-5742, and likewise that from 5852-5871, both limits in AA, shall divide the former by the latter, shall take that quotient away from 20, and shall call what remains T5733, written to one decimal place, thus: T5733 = 16.9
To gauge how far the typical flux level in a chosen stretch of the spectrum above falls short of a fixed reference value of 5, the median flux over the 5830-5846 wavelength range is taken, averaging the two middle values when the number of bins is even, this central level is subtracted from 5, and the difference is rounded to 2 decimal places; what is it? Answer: -11.74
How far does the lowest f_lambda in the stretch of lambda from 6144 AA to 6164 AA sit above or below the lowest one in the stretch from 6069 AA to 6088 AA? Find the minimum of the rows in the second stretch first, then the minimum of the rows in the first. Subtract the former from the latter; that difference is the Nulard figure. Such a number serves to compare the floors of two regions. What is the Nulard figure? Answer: -3.5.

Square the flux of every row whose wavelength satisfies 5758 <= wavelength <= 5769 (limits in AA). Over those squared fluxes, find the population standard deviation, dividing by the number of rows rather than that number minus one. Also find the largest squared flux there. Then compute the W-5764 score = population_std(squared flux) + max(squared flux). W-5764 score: 285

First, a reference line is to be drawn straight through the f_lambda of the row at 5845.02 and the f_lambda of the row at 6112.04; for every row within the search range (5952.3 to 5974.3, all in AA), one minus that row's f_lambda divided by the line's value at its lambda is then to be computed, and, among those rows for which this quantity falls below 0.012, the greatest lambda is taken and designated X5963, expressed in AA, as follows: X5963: 5972.91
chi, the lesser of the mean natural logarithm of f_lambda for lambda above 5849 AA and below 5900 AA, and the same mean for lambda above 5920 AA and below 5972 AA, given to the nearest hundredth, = 2.60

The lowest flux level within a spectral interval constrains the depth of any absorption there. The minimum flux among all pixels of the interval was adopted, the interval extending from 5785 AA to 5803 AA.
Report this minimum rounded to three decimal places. 15.920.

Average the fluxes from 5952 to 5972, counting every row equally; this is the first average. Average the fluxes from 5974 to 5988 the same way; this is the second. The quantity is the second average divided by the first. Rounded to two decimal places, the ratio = 0.99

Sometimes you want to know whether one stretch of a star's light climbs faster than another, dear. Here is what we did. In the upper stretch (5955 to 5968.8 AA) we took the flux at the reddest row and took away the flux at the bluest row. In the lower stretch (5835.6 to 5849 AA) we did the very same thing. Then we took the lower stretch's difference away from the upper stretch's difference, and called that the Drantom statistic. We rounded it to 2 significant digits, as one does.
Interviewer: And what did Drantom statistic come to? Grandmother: 0.70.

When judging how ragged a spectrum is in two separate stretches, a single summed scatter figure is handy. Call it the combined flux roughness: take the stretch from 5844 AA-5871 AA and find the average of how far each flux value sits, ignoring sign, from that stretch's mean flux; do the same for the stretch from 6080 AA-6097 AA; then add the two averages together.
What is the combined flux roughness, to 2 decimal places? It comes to 0.34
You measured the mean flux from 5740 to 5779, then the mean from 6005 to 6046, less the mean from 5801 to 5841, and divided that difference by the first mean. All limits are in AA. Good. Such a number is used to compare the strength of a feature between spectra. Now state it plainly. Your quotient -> 0.021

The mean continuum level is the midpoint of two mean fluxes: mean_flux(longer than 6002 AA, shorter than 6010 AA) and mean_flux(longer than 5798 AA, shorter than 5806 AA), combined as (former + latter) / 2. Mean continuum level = 17.0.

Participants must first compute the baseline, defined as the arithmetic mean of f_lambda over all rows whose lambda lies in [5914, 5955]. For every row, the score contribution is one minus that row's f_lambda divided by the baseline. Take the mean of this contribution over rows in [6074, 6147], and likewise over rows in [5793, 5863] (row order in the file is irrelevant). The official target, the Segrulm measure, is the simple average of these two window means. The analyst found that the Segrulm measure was 0.017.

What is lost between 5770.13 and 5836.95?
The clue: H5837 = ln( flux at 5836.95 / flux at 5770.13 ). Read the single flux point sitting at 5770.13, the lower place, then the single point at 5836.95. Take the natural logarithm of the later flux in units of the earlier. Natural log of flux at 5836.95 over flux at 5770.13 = -0.02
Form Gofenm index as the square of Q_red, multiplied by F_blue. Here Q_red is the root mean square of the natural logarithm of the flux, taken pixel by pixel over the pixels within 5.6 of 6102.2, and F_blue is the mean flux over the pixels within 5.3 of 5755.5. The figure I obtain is 127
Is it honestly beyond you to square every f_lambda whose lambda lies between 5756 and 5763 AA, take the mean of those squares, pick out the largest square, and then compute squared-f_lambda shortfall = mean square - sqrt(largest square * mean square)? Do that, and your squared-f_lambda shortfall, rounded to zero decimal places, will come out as -5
